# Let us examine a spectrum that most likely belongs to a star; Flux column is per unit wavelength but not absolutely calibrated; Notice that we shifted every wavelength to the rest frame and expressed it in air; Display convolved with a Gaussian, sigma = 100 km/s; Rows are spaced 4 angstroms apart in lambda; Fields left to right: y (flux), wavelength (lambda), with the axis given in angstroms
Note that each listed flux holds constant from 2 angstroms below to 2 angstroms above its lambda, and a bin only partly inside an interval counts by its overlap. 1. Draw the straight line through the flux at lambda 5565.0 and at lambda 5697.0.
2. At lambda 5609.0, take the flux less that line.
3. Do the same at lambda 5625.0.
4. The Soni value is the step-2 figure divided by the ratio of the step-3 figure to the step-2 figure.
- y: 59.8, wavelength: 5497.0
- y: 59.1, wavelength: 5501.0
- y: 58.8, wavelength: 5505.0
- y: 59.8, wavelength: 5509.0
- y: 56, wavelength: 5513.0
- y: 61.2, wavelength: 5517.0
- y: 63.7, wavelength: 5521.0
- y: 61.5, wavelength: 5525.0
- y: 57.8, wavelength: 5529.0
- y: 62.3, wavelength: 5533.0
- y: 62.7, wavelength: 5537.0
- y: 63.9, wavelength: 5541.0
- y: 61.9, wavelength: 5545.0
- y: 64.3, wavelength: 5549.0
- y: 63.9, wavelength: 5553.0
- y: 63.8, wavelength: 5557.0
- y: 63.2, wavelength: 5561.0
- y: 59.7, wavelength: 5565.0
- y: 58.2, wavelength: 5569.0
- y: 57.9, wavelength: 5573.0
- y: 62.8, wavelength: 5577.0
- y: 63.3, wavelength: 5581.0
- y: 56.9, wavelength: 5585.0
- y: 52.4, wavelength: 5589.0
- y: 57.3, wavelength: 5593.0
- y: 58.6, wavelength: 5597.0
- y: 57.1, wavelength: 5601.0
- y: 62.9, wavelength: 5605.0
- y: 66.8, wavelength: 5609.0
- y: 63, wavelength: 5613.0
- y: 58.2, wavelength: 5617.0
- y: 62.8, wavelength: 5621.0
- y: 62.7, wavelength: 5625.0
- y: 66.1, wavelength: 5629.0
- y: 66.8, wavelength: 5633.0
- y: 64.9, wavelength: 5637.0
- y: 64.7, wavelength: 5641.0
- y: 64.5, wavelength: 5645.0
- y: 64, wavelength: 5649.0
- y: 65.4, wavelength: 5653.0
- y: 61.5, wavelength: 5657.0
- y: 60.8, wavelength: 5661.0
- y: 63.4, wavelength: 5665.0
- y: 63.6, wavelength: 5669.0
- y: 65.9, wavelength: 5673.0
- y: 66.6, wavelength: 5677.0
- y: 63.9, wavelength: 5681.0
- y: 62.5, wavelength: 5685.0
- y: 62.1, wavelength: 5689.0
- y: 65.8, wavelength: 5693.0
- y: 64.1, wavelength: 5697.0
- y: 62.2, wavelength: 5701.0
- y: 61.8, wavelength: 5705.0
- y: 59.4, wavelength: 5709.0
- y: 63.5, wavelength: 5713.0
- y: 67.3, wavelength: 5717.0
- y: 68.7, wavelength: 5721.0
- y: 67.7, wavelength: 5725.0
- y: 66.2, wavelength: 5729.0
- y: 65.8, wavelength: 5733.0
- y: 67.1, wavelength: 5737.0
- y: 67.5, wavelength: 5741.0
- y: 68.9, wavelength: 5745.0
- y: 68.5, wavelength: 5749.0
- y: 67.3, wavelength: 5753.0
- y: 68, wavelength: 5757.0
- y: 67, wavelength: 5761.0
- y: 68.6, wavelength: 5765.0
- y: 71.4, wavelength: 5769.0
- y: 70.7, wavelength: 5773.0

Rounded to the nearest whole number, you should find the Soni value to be 32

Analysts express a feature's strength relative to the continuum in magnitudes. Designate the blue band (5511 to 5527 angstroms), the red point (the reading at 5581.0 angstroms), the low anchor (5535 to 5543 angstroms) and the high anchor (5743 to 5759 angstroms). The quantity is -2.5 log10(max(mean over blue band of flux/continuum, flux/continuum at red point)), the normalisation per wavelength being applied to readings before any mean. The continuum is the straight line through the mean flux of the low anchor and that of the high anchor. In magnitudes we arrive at 0.02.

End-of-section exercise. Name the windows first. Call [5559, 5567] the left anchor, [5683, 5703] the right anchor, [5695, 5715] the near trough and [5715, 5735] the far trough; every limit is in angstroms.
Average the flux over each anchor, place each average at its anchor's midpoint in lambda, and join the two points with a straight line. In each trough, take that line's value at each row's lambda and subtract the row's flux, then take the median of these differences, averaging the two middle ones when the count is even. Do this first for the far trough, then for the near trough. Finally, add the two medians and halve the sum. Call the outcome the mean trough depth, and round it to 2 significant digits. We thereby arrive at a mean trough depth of -1.2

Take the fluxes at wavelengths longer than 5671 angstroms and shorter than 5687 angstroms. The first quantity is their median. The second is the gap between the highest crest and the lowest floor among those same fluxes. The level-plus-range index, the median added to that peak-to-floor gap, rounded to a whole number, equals 69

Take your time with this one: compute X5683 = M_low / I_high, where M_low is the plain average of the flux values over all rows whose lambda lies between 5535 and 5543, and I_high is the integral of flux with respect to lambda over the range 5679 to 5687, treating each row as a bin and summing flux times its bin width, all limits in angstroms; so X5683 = 0.125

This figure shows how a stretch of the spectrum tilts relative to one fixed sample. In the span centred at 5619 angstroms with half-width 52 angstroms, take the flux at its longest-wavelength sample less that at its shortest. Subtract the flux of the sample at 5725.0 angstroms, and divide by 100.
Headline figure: -0.623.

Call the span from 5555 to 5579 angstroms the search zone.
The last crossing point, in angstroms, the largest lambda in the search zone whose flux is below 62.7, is 5573.0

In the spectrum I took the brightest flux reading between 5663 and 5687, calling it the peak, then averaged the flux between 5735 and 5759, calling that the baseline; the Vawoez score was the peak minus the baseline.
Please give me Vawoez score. -1.3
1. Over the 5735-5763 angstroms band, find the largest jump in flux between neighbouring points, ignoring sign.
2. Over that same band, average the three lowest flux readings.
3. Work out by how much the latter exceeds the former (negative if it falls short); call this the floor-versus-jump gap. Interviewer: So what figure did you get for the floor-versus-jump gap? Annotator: 66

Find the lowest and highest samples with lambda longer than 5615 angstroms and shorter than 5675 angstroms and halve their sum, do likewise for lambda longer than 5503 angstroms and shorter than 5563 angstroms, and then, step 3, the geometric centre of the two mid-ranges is 61.3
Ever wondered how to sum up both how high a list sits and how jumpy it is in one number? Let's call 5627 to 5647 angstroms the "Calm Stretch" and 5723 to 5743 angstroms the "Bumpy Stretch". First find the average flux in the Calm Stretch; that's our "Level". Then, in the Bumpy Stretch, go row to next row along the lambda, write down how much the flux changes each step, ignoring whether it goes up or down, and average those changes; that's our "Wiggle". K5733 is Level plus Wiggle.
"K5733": 66.3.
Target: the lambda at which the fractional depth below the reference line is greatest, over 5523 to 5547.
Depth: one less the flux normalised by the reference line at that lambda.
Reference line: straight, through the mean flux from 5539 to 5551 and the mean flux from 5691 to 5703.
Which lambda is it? 5529.0 angstroms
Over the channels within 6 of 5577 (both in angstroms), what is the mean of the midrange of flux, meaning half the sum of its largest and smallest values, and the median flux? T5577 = 61.7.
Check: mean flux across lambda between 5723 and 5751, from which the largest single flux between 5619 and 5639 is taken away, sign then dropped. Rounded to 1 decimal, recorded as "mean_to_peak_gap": 0.6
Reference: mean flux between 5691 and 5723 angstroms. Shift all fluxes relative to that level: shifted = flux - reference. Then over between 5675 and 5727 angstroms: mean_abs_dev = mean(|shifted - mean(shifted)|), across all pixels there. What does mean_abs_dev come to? 2.3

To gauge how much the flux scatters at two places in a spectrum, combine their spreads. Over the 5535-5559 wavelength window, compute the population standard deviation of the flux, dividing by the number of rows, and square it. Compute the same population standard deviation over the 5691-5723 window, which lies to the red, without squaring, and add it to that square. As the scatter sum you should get 3.6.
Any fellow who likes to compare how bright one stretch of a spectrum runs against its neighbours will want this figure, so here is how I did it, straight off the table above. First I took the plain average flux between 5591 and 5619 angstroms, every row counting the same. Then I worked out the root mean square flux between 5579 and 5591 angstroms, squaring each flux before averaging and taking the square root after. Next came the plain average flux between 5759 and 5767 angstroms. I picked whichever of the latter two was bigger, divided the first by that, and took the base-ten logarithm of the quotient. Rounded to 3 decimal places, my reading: -0.049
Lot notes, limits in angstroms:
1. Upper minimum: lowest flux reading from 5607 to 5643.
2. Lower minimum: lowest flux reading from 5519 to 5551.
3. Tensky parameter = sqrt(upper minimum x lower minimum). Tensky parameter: 58.0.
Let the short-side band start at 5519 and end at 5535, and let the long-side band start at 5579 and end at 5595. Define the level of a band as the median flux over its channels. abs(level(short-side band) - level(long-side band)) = 4.8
